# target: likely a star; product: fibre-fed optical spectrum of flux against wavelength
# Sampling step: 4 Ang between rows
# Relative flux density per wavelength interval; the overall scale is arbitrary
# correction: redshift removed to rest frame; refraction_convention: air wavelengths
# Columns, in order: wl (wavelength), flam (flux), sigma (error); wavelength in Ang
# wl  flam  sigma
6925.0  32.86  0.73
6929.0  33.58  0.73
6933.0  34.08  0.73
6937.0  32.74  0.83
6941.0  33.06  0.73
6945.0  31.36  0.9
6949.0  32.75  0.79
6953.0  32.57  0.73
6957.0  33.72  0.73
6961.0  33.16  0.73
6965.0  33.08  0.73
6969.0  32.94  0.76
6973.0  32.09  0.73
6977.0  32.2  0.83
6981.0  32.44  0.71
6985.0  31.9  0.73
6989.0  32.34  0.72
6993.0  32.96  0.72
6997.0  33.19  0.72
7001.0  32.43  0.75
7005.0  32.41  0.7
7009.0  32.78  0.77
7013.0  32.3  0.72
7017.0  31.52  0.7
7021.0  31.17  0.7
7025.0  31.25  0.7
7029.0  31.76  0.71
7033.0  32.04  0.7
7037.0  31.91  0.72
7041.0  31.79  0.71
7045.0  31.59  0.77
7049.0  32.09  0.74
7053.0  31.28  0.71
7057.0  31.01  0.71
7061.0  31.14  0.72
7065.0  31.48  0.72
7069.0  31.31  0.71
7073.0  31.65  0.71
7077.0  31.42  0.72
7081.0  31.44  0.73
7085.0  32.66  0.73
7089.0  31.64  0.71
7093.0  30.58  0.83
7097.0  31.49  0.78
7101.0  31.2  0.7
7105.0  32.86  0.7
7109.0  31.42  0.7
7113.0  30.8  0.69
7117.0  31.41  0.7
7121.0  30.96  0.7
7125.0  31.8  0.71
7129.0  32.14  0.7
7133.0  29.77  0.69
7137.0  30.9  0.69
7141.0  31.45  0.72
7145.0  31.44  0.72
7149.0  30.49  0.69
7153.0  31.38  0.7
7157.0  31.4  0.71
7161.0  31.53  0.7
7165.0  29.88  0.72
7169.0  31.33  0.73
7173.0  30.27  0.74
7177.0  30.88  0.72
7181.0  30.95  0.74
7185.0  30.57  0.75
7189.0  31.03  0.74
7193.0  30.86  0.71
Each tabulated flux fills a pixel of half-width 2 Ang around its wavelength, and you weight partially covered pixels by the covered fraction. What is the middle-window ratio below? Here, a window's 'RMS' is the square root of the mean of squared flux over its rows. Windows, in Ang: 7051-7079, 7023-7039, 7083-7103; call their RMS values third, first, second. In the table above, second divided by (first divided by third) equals 31.1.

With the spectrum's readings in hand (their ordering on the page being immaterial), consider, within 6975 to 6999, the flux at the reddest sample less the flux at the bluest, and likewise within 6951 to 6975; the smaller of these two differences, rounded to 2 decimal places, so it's -0.48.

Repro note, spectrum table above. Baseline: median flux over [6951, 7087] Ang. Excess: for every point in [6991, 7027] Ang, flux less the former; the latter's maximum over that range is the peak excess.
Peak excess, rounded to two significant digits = 1.1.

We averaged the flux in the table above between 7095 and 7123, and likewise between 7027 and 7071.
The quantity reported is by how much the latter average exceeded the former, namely 0.1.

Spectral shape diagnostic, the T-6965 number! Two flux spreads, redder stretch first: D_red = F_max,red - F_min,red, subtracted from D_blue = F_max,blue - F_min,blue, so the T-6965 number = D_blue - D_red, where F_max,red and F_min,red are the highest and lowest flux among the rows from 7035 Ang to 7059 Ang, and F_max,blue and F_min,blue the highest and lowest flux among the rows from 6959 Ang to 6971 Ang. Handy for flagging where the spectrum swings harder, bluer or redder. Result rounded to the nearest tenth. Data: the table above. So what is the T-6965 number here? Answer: -0.9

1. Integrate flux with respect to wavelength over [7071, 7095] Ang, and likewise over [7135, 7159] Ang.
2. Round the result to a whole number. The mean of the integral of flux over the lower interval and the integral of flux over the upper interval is 753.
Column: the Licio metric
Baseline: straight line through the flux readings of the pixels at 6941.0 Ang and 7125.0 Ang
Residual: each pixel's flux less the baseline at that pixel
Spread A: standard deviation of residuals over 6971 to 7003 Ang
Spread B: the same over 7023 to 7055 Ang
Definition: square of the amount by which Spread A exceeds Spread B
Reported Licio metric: 0.02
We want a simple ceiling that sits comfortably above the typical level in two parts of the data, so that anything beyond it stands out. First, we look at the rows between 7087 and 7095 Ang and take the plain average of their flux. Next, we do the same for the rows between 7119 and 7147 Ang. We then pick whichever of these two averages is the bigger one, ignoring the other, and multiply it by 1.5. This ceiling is 46.8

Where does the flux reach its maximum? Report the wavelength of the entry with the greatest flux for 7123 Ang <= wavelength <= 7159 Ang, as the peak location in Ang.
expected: 7129.0 Ang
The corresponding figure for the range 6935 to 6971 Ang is 6957.0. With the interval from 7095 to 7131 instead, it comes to 7105.0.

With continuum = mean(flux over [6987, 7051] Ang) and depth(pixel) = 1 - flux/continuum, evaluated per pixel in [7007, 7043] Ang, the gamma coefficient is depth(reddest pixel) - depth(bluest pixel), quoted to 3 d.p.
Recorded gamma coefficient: 0.031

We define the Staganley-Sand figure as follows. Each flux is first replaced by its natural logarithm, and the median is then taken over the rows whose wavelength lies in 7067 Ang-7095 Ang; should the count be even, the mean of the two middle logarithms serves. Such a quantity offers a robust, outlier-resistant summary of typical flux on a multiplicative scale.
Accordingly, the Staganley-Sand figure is 3.45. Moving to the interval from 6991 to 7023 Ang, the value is 3.48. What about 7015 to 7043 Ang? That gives 3.46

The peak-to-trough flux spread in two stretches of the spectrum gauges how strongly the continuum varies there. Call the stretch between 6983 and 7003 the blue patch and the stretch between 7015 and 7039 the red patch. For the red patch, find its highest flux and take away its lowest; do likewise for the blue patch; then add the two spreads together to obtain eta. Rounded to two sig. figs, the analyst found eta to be 2.2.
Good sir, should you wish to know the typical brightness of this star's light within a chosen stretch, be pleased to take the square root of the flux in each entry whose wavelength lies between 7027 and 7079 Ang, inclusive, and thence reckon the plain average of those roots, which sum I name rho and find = 5.62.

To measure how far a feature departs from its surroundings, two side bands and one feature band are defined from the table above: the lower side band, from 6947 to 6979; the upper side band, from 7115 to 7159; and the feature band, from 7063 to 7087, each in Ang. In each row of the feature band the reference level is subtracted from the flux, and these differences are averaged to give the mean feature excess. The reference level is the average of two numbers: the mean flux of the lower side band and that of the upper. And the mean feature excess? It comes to -0.34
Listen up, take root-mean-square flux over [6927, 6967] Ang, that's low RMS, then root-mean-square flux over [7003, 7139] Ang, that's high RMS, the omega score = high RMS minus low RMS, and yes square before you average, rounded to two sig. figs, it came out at -1.5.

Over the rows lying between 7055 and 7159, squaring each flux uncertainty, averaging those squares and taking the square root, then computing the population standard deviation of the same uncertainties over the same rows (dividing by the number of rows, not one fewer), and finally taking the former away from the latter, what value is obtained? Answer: -0.686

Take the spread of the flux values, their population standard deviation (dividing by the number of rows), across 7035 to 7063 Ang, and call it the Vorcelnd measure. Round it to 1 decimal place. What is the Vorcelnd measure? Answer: 0.4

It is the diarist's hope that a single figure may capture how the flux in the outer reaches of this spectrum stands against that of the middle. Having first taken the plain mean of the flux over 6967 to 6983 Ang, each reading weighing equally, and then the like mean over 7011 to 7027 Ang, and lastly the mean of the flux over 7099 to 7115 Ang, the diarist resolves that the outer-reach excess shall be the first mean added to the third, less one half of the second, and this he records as 48.2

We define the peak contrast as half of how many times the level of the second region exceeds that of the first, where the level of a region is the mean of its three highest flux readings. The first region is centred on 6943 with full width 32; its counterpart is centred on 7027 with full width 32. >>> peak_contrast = 0.475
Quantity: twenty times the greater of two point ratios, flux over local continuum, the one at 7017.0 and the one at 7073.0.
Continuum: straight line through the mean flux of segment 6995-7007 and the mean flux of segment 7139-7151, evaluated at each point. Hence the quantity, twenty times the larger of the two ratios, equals 19.8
